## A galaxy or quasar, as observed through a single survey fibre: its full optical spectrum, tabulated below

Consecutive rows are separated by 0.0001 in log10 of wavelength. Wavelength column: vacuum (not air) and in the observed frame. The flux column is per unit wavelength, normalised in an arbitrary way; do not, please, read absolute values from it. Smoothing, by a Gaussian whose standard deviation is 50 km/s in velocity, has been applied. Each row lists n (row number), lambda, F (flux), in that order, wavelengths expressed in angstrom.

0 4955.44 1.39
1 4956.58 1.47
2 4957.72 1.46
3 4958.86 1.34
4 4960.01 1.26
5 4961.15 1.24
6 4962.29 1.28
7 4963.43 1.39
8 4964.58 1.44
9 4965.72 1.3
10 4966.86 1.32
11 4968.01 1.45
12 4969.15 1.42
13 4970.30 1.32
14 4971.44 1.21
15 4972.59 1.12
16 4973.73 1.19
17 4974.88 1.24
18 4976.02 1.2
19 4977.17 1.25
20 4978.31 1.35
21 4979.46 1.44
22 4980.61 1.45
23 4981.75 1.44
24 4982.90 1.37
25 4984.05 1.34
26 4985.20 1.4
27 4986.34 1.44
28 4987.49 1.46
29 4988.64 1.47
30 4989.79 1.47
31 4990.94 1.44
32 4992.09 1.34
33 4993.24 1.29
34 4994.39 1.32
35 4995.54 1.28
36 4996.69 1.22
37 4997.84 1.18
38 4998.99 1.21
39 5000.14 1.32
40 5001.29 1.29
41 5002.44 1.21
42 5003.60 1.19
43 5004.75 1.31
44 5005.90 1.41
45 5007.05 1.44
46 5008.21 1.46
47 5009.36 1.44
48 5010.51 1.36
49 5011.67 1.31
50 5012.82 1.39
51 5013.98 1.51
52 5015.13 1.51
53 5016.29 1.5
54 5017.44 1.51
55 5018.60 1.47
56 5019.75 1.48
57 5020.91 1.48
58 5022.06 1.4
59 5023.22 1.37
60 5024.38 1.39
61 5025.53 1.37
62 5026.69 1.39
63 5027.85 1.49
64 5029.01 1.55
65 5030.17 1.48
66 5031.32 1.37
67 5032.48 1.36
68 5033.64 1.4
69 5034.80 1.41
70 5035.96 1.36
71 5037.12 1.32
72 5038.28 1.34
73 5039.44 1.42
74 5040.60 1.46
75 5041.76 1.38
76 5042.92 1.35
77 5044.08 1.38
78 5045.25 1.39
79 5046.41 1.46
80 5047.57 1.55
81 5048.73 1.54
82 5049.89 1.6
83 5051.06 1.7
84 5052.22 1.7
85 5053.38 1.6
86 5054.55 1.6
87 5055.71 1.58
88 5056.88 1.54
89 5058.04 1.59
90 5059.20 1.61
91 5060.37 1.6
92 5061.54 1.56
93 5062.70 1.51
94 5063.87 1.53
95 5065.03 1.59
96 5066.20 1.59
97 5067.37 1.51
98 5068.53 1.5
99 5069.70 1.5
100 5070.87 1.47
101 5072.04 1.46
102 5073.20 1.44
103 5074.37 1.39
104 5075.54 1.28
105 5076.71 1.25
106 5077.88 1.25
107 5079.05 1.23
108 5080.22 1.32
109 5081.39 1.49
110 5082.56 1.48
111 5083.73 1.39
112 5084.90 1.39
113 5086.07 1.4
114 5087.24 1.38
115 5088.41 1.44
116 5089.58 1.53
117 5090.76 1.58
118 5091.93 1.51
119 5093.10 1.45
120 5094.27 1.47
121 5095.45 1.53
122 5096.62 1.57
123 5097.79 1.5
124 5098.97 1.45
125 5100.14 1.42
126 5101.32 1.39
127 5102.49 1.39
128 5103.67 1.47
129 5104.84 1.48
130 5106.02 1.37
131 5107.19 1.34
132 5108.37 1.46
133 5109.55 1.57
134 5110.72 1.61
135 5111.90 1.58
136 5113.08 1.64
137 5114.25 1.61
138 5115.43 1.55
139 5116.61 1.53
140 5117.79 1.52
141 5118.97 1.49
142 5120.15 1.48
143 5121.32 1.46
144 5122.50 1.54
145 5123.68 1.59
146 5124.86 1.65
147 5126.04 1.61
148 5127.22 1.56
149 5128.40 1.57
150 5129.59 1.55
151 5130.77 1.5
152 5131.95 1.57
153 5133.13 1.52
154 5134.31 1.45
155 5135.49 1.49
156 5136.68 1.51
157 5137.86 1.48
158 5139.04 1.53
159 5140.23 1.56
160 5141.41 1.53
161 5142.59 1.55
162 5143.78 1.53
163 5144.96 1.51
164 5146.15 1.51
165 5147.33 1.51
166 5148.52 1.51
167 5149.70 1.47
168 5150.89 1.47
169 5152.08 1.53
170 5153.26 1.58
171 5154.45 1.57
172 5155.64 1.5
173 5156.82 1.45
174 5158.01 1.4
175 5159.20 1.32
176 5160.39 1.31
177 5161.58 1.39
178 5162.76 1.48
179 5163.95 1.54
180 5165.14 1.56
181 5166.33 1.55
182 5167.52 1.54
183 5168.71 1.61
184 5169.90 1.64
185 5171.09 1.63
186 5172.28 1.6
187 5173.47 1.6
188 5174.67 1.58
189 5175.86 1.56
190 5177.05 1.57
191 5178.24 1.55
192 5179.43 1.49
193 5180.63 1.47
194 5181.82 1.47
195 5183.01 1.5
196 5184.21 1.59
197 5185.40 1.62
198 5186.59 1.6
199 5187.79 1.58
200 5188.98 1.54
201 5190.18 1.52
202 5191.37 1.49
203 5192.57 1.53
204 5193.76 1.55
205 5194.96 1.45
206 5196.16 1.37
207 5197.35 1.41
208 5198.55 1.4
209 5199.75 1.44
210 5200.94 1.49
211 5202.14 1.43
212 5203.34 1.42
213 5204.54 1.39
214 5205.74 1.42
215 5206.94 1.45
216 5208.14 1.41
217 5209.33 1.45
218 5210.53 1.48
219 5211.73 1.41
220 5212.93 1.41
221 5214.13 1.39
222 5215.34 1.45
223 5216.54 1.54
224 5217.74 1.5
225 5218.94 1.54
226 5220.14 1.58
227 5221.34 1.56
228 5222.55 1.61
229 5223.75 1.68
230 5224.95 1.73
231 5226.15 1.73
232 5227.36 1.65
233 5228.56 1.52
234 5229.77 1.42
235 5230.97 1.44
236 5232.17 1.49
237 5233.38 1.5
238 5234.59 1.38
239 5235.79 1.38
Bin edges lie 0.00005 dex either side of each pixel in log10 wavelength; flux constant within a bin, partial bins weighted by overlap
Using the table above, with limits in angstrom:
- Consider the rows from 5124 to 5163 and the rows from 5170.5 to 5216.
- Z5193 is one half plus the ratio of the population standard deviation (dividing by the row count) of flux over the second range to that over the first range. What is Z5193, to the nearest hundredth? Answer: 1.55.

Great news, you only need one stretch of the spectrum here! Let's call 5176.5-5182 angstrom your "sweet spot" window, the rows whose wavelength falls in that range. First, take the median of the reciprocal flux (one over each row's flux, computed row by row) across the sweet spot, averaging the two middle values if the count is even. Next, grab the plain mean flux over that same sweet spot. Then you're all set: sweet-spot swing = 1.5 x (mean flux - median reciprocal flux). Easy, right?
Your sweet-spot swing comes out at 1.26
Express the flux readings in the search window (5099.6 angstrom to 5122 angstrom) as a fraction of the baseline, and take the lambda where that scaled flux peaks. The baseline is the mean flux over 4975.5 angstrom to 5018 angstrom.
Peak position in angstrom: 5113.08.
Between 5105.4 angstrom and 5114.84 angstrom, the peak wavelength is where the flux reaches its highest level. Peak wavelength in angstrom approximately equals 5113.08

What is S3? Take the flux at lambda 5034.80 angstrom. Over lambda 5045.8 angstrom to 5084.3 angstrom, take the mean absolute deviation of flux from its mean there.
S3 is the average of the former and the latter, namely 0.752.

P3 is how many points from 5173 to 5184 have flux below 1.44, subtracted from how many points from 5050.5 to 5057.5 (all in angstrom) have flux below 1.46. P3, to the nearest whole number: 0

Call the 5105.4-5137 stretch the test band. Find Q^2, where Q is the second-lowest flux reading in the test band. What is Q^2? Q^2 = 1.88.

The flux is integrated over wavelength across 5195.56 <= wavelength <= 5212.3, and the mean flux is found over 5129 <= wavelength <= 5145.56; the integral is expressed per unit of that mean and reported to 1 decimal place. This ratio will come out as 15.7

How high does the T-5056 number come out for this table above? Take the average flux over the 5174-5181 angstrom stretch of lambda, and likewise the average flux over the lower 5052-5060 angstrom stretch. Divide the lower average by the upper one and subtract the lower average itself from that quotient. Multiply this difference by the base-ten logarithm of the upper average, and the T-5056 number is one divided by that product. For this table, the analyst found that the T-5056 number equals -9.6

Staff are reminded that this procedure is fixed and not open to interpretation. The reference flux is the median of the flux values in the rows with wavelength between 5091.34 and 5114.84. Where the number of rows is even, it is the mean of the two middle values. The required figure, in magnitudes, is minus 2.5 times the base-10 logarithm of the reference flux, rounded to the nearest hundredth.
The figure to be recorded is -0.42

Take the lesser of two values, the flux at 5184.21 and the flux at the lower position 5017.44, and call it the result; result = 1.51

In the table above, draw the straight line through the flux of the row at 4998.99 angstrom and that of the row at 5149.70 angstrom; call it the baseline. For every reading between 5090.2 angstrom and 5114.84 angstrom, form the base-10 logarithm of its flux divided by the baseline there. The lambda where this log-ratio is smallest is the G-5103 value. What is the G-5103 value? 5107.19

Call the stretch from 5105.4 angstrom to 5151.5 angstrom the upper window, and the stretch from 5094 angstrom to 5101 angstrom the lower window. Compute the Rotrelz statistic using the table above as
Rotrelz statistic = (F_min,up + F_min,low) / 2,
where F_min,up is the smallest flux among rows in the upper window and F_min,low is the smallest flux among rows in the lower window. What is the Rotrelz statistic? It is 1.38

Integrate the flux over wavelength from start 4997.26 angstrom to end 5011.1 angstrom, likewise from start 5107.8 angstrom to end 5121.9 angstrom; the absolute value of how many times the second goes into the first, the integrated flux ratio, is 0.84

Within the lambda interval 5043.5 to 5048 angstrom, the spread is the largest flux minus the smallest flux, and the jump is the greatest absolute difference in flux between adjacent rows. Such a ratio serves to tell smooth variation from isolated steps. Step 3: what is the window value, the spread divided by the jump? 1.9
